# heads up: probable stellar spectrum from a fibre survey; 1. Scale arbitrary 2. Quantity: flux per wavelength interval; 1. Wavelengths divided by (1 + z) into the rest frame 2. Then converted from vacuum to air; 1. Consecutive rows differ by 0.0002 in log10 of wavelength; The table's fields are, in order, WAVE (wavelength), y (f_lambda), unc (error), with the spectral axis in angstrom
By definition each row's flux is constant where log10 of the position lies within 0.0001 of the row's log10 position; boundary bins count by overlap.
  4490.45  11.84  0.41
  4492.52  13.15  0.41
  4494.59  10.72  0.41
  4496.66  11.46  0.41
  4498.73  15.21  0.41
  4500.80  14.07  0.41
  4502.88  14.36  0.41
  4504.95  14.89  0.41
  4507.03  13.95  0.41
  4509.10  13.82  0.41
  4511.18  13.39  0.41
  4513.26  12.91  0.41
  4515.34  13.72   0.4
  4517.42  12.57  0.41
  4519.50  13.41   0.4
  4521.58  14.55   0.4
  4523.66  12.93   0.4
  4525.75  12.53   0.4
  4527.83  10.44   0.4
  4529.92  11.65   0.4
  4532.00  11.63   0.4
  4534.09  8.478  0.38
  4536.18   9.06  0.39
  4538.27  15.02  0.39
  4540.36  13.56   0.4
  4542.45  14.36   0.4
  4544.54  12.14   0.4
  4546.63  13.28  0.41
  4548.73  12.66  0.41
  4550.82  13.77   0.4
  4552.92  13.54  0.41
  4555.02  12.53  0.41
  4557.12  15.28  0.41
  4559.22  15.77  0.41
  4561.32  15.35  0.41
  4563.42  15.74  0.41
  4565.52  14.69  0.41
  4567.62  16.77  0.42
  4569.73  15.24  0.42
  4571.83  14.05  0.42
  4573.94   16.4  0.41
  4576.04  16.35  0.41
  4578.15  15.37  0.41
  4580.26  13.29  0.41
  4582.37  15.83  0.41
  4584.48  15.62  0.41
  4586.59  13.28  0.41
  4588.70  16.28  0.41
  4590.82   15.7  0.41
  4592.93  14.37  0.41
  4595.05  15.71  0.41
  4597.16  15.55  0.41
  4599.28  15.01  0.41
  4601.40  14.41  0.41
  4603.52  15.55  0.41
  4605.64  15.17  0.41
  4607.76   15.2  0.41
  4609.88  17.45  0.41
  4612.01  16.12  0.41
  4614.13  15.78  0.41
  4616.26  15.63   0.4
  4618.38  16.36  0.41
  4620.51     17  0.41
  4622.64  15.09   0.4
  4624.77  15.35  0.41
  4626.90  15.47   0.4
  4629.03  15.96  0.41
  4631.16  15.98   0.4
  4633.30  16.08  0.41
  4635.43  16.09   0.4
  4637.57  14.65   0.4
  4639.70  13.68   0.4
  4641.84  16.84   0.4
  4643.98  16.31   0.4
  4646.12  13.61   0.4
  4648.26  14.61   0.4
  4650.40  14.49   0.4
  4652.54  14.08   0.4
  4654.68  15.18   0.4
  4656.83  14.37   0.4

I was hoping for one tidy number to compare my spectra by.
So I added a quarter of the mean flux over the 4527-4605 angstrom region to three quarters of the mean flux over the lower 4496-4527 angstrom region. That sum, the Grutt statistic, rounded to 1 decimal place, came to 13.7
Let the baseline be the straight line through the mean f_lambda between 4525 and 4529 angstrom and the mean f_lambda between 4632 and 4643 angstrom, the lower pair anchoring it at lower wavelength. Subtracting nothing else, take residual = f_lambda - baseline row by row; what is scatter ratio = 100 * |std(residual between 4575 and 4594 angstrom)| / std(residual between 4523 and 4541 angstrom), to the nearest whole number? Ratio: 59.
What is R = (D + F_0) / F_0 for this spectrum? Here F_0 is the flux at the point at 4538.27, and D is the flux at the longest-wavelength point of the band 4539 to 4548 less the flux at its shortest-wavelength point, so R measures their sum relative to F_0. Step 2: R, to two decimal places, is 0.98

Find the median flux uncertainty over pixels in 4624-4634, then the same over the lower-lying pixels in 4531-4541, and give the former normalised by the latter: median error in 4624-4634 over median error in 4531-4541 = 1.05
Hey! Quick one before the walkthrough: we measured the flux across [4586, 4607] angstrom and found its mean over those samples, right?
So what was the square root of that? 3.89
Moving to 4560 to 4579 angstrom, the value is 3.94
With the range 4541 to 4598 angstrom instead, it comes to 3.84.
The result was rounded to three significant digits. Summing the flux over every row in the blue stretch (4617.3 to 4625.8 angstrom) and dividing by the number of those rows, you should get 16.0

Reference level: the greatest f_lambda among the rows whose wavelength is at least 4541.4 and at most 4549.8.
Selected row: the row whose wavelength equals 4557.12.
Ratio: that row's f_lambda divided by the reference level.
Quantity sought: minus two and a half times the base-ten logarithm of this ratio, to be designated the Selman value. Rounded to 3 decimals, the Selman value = -0.067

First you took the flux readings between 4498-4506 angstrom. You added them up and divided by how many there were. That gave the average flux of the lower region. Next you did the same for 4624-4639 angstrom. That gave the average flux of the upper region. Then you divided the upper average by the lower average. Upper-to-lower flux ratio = 1.07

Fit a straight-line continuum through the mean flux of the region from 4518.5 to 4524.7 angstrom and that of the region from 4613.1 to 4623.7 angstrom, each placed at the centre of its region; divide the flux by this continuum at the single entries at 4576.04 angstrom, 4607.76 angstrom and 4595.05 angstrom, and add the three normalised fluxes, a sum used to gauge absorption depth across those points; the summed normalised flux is 3.08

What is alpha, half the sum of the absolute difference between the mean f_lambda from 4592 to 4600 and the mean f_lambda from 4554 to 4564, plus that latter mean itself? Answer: 7.6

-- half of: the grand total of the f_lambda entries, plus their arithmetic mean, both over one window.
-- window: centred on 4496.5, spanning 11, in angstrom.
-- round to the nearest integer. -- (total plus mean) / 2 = 39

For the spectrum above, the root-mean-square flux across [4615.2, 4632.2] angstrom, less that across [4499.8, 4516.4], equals 2.0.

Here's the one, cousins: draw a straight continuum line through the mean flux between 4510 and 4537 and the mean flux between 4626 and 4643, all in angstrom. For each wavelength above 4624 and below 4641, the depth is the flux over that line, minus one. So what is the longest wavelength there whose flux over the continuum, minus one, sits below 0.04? 4639.70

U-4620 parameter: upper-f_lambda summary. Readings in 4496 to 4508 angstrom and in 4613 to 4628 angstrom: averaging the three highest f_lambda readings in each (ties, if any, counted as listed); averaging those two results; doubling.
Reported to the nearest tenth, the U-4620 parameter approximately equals 31.2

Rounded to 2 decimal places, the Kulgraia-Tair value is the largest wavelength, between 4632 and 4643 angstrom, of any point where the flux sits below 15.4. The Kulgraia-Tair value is 4639.70 angstrom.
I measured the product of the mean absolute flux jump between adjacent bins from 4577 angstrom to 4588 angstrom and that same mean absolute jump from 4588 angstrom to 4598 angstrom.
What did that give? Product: 1.5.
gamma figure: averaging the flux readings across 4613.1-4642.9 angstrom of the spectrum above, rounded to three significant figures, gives 15.7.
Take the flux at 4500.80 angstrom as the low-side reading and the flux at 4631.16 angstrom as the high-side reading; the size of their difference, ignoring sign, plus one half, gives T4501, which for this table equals 2.4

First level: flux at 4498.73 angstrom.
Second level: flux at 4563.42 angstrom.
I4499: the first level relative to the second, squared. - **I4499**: 0.93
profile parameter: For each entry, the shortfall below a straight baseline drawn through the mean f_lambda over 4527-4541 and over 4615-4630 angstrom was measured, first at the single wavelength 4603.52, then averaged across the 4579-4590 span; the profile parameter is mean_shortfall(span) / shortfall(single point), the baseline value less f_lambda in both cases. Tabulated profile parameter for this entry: 1.4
